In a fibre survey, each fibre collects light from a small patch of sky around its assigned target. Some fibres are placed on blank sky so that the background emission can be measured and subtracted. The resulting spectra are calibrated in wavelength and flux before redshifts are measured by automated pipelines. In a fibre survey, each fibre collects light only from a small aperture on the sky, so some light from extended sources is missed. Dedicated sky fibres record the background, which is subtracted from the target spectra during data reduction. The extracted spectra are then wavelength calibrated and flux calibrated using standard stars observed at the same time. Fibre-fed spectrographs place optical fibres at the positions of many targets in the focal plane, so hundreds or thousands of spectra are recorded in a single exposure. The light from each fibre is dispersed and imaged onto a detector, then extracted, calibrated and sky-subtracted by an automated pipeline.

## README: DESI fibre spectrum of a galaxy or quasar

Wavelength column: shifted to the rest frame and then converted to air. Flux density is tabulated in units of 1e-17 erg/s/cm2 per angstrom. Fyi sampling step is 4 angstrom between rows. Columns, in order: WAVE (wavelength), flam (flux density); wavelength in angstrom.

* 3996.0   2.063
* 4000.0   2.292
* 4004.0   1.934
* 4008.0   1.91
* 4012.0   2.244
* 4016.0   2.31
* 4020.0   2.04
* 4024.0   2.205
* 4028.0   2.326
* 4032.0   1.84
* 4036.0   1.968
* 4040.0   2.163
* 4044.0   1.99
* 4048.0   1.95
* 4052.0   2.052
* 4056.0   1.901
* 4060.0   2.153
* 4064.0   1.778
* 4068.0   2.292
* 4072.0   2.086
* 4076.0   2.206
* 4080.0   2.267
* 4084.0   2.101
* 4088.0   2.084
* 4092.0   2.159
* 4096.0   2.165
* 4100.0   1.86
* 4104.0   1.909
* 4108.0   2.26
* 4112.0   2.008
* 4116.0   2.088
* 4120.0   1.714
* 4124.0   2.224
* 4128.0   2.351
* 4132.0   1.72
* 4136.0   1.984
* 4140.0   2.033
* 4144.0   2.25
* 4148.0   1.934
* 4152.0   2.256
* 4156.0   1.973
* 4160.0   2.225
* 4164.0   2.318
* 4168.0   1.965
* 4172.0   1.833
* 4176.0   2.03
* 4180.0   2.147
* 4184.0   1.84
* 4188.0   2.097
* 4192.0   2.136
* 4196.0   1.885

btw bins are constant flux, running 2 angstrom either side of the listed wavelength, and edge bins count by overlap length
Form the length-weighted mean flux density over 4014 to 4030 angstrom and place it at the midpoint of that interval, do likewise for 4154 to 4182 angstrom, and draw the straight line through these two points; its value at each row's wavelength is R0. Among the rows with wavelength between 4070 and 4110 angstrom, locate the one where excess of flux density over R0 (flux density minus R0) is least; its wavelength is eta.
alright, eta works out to 4100.0 angstrom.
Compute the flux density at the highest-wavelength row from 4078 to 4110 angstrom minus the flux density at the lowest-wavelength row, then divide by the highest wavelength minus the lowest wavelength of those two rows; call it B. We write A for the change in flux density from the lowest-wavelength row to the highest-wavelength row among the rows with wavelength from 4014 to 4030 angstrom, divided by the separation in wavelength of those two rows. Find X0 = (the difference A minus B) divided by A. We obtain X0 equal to 1.2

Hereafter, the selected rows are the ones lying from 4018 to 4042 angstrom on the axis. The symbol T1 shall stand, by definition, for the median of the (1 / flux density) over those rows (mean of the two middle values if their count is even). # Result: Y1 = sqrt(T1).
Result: 0.690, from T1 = 0.476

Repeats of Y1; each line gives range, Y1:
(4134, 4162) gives 0.701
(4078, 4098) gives 0.681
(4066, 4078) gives 0.673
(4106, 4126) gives 0.692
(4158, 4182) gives 0.692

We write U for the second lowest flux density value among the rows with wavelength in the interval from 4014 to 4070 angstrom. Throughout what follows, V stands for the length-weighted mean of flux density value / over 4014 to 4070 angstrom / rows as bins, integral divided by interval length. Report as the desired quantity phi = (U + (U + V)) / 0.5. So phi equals 11.5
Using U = 1.84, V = 2.07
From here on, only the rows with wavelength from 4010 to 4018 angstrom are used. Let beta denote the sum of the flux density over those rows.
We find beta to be 4.55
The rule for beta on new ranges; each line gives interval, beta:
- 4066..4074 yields 4.38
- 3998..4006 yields 4.23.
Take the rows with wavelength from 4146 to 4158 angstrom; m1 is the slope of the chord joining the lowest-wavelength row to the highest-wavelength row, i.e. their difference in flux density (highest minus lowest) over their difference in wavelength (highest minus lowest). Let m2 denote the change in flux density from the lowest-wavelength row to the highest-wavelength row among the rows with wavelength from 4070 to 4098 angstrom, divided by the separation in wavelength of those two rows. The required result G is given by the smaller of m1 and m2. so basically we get 0.003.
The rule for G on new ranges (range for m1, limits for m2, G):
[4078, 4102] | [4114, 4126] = -0.020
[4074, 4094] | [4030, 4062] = -0.003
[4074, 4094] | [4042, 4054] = -0.003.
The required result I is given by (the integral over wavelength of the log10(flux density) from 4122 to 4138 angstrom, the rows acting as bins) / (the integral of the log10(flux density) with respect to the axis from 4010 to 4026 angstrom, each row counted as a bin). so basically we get 0.92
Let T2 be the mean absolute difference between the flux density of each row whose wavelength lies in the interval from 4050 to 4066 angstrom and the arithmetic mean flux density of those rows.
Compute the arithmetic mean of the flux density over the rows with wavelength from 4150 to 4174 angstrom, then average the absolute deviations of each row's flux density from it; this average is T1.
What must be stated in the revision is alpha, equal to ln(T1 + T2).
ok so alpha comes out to -1.2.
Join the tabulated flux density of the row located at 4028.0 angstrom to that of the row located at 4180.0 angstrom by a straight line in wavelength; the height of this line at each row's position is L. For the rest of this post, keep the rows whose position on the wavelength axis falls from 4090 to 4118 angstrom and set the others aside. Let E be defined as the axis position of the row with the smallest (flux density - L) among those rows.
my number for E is 4100.0 angstrom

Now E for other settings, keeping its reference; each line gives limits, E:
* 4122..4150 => 4132.0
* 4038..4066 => 4064.0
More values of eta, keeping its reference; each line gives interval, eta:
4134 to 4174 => 4172.0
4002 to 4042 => 4032.0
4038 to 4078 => 4064.0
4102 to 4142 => 4120.0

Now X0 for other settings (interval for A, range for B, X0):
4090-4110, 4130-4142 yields -5.2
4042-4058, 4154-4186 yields 0.4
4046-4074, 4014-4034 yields 6.2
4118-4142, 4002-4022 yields 0.6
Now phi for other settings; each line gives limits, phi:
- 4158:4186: 11.5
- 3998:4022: 12.0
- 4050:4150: 11.0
